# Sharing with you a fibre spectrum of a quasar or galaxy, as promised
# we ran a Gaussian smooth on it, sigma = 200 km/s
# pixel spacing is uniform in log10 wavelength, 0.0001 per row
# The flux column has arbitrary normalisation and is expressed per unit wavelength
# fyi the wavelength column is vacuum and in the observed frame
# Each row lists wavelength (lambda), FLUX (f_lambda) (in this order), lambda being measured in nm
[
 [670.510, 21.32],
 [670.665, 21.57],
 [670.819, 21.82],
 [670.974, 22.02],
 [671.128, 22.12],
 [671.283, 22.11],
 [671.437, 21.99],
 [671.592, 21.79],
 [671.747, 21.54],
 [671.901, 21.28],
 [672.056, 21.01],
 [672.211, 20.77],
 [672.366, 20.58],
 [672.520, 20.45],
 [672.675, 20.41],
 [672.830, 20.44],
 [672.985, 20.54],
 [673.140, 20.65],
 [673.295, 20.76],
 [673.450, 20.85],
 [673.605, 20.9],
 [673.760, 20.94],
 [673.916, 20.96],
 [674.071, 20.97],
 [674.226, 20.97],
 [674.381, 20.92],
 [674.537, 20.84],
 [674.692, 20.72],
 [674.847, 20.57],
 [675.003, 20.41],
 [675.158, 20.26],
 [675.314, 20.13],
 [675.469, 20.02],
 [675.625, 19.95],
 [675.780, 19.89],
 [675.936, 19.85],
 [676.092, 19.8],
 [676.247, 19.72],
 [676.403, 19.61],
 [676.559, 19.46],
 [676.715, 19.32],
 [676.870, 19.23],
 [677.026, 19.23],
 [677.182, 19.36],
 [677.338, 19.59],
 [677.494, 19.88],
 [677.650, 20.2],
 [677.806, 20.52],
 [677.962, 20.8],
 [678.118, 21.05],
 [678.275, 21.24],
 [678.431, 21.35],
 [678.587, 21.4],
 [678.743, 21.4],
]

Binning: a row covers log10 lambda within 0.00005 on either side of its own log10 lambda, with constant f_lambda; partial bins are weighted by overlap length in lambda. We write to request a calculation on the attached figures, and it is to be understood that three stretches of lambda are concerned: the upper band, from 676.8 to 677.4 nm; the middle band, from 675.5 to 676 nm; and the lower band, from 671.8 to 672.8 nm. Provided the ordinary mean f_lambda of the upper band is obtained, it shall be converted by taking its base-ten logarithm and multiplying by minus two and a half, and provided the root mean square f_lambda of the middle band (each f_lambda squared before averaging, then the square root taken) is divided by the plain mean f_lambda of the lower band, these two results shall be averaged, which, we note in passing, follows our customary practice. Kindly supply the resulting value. -1.13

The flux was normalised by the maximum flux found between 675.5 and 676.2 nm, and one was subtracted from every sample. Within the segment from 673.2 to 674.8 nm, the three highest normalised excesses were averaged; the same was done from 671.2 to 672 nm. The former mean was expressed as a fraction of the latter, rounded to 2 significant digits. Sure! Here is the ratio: 0.50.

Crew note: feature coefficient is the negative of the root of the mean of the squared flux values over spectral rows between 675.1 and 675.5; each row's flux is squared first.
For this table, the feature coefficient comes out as -20.1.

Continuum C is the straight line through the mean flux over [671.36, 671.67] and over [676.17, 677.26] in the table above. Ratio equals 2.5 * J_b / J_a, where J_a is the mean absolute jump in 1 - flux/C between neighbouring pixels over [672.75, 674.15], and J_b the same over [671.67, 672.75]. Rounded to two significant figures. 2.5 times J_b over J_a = 2.2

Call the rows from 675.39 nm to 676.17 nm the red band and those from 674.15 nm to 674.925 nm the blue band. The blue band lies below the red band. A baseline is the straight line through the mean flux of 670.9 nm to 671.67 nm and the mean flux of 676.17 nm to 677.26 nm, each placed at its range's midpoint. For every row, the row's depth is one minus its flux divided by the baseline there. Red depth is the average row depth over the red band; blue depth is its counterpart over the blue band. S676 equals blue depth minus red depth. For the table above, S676 -0.02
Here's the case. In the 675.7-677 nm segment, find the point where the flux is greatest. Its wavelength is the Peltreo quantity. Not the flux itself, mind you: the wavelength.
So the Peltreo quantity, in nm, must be 675.780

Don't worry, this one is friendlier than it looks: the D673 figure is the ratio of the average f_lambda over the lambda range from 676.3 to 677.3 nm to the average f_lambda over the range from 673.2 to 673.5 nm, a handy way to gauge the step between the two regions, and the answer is 0.93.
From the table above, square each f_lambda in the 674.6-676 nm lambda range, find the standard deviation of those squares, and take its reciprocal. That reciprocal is 0.08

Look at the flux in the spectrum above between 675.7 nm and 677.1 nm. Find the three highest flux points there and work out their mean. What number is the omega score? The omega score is 19.85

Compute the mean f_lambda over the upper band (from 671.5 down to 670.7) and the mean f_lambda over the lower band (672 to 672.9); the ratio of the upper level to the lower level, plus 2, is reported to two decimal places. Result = 3.07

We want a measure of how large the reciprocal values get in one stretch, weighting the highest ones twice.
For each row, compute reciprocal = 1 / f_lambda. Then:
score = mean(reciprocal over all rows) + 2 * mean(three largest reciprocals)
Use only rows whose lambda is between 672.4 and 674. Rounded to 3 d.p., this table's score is 0.146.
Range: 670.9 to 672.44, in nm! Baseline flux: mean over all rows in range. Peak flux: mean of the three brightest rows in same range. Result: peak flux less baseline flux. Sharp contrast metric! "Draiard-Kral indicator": 0.56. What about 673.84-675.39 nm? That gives 0.29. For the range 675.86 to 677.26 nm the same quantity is 0.28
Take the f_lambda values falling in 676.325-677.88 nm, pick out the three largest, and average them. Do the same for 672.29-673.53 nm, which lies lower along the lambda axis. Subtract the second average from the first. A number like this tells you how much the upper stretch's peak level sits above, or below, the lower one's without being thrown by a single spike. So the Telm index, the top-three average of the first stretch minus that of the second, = -0.55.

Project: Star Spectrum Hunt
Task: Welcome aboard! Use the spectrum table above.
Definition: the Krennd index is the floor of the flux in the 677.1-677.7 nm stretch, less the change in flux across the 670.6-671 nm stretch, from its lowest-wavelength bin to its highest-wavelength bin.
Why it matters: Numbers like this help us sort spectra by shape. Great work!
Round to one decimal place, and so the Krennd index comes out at 18.9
